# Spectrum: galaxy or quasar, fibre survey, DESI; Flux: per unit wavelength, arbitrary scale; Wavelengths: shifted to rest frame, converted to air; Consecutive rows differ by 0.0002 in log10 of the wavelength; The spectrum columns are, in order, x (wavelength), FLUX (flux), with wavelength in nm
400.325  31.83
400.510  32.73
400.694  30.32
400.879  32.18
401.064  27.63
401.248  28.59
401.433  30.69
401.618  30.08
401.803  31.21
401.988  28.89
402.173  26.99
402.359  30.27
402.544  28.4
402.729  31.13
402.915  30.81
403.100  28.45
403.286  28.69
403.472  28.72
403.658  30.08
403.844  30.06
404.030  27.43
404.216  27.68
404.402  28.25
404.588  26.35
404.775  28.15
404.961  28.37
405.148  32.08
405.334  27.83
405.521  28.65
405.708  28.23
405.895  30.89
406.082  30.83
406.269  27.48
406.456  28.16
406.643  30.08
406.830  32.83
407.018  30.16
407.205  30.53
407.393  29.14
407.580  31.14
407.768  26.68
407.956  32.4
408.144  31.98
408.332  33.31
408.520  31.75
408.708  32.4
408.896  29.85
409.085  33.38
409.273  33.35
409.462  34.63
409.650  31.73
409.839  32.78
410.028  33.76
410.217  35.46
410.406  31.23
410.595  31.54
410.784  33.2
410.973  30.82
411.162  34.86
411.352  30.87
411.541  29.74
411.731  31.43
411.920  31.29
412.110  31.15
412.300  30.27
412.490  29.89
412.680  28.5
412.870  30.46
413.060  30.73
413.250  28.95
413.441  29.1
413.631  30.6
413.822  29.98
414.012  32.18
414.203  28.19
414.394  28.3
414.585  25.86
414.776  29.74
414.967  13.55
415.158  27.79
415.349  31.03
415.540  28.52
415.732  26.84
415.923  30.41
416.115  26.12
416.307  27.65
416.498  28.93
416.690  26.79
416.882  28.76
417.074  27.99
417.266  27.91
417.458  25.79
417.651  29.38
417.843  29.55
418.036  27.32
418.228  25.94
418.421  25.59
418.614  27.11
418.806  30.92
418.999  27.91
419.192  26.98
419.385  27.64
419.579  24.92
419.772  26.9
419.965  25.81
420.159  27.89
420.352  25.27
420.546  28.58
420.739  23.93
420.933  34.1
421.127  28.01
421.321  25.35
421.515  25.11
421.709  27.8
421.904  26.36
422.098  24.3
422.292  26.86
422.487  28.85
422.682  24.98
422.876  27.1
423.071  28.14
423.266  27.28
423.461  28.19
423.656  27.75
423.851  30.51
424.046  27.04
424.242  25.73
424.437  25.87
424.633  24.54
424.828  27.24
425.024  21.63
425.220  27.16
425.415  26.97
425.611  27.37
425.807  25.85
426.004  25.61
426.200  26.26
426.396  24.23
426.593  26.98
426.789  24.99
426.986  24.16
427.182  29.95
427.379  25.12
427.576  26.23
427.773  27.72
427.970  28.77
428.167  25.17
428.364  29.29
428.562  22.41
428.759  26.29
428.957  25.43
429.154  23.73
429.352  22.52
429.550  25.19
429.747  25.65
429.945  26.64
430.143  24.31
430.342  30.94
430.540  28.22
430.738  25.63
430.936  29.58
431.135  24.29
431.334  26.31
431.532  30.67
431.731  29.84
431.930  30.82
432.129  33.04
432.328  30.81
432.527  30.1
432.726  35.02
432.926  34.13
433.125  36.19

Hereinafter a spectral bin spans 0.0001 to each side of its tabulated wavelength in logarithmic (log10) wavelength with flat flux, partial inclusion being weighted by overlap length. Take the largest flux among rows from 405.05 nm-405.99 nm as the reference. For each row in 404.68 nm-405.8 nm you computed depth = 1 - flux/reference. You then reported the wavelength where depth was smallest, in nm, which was 405.148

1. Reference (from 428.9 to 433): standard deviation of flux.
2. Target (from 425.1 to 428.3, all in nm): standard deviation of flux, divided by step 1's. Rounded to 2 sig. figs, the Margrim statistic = 0.44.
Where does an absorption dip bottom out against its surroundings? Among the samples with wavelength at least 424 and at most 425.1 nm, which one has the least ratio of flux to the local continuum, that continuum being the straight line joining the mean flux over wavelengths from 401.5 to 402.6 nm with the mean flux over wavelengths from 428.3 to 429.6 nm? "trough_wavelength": 425.024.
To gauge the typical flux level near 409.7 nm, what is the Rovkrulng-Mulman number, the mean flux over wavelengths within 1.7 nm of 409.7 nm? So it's 32.6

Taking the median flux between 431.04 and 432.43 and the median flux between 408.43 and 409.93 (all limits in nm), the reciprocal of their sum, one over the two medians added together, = 0.0158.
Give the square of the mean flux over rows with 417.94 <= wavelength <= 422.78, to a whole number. 728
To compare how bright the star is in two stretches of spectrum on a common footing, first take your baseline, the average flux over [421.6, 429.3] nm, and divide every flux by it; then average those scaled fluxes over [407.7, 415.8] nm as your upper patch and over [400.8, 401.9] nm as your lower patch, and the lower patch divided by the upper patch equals 0.99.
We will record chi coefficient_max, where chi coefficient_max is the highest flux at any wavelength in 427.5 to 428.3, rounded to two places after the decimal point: 28.77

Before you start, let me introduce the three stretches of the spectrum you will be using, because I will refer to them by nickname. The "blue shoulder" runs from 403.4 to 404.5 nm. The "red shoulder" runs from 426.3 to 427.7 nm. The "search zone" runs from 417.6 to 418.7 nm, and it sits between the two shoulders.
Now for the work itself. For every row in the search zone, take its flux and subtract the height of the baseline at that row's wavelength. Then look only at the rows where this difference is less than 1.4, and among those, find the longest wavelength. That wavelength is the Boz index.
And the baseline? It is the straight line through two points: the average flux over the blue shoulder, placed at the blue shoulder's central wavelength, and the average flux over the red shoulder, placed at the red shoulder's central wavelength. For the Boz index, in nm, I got 418.614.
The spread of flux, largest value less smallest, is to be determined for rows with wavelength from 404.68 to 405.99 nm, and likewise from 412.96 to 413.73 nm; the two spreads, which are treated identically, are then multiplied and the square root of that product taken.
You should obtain 2.8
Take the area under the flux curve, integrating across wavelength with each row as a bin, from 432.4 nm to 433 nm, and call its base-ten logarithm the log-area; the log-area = 1.30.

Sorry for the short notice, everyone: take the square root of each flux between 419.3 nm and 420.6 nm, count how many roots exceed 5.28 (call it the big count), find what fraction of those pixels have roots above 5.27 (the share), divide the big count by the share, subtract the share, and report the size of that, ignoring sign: 7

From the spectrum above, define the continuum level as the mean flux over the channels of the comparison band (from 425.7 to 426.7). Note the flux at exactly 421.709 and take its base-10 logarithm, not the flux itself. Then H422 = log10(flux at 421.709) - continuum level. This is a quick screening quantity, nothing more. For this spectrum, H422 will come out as -24.3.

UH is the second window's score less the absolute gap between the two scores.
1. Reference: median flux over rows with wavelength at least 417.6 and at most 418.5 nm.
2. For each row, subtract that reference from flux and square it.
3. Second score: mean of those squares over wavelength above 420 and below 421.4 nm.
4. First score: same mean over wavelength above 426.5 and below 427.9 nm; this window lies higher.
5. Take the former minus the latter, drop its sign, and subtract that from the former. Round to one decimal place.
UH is 4.1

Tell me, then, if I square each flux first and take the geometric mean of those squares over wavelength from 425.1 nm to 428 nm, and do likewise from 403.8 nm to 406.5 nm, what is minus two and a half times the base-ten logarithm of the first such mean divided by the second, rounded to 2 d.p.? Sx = 0.17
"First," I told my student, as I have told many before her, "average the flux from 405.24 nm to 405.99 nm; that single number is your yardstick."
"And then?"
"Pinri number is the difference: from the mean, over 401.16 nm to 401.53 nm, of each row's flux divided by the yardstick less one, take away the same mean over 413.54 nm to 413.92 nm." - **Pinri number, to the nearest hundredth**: -0.02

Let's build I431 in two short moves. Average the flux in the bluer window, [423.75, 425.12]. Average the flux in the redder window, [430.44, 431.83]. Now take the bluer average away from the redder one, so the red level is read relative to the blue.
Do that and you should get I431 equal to 2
